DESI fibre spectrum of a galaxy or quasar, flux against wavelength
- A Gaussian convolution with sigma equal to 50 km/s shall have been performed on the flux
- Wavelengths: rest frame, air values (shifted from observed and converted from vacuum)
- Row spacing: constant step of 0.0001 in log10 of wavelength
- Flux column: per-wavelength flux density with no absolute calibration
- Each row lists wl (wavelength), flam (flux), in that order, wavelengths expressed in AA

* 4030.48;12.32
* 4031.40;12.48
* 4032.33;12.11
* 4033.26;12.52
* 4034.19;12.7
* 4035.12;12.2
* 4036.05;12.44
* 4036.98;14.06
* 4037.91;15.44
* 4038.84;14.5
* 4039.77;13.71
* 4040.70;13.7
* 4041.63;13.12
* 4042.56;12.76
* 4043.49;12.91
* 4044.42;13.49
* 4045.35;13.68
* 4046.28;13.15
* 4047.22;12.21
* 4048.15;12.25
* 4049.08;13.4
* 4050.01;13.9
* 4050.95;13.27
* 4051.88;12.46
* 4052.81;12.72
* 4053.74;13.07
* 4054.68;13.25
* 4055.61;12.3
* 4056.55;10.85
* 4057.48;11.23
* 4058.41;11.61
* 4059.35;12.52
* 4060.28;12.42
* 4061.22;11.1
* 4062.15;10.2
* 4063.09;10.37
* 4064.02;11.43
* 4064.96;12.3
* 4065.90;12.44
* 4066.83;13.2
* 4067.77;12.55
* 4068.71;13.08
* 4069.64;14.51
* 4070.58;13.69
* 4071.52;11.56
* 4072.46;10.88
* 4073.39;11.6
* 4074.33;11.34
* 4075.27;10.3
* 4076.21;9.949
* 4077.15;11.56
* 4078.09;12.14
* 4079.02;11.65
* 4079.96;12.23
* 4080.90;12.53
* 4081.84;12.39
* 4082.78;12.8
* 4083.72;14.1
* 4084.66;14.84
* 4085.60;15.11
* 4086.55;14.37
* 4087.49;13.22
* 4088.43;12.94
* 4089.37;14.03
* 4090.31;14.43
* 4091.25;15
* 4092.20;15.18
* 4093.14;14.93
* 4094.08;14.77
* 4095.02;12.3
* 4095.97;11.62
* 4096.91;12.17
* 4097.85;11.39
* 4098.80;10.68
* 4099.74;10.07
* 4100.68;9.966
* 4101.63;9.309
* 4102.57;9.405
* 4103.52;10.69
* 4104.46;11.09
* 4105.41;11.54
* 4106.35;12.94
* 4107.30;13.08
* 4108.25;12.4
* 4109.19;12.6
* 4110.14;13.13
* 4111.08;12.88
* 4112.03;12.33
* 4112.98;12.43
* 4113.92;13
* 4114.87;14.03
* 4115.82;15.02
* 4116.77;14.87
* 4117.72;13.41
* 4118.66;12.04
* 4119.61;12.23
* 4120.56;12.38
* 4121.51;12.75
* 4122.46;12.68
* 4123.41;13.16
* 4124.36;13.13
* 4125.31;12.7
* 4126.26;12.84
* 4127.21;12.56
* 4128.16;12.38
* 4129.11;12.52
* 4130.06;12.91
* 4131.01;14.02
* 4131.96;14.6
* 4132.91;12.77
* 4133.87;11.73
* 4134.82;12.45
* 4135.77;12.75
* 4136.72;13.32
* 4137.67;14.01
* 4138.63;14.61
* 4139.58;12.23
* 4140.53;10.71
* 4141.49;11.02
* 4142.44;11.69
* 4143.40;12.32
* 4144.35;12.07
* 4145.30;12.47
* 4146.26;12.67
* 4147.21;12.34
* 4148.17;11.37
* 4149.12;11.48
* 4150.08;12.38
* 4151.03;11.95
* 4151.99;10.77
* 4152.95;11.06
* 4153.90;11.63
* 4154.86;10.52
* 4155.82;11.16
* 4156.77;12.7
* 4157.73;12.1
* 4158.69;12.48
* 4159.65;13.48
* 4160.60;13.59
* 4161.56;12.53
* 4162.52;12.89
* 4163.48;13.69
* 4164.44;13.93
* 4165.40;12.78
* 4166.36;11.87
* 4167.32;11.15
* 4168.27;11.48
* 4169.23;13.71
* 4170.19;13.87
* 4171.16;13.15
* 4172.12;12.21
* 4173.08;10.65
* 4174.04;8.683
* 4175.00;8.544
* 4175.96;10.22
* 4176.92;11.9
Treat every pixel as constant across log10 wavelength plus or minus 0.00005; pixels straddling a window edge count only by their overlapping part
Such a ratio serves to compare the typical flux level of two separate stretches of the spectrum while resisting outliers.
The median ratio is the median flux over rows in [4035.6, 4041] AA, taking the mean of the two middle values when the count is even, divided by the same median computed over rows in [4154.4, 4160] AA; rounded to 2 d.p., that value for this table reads 1.13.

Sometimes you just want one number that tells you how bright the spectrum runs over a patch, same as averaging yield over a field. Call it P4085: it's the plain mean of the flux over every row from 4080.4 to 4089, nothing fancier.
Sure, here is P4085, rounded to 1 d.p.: 13.6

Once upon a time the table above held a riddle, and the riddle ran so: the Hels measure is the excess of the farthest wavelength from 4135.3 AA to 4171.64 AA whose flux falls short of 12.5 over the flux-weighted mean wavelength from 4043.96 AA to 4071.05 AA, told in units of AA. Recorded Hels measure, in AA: 110.9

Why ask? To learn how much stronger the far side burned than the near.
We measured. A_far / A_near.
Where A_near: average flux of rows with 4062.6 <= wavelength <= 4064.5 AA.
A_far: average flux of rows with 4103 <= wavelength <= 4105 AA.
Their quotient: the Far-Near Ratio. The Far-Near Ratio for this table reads 1.00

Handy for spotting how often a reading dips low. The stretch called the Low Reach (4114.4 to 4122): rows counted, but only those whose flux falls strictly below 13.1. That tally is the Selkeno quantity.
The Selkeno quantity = 4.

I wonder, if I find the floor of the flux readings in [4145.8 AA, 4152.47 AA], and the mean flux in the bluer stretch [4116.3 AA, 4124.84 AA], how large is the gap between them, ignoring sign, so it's 2.2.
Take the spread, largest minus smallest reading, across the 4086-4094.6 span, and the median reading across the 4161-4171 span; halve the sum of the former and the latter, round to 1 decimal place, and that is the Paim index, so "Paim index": 7.5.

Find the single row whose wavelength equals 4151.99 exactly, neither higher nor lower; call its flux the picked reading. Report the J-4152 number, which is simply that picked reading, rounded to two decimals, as 10.77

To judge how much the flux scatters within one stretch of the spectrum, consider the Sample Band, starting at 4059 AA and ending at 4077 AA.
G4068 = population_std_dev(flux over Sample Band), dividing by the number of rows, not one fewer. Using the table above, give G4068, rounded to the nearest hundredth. 1.23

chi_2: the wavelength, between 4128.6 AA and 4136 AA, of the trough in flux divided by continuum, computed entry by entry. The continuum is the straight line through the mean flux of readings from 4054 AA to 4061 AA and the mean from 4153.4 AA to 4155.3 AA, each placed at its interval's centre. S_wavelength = 4133.87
